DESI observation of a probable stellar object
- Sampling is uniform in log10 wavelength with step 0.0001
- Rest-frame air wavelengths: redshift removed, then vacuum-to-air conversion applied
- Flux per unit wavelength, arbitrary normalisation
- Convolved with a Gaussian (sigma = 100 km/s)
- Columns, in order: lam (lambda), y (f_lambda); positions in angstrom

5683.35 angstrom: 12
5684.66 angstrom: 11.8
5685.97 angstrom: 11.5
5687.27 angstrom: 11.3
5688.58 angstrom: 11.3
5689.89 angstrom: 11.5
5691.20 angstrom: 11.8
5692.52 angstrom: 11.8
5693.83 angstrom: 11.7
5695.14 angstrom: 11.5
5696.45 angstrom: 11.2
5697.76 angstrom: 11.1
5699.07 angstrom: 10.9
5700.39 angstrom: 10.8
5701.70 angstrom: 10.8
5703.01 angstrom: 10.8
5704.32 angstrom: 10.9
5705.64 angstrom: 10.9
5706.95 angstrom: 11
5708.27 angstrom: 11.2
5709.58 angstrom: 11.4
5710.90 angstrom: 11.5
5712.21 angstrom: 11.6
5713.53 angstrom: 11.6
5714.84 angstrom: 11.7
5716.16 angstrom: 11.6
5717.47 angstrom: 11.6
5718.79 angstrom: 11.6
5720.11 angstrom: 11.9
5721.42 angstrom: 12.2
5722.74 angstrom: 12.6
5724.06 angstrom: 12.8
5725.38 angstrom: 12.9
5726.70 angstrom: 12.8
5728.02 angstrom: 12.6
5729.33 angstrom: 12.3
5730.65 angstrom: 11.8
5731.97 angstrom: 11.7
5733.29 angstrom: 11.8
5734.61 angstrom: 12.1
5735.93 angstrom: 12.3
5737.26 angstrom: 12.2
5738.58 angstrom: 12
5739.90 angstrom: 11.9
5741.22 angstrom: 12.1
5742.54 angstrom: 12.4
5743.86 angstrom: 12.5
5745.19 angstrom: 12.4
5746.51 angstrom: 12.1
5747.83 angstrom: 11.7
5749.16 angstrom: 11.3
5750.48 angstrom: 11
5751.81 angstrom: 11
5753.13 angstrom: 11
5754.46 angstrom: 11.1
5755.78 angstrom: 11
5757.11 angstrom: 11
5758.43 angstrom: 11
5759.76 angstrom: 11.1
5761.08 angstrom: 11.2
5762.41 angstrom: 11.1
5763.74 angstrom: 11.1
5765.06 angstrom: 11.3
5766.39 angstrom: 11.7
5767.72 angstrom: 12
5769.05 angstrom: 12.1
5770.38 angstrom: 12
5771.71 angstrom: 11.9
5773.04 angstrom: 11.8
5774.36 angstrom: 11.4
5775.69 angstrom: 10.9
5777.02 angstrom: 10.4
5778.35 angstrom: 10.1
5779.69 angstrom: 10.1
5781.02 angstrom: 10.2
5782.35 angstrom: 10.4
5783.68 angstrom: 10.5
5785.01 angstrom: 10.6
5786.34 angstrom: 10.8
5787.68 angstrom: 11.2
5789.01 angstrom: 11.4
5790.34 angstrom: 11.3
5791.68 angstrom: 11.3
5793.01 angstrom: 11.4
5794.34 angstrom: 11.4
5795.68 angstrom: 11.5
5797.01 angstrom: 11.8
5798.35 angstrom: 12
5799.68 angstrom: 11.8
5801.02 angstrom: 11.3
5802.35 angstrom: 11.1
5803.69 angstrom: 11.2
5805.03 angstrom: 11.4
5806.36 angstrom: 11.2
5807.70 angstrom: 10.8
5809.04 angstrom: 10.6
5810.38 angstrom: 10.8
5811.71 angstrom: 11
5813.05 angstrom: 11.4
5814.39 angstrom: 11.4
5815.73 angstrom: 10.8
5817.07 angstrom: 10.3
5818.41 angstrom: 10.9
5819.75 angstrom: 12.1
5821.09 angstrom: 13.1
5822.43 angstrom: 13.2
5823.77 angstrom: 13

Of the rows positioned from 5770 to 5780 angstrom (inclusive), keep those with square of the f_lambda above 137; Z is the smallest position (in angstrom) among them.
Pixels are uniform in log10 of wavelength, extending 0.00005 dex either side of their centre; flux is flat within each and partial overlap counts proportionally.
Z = 5770.38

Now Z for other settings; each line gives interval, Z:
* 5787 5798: 5797.01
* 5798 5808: 5798.35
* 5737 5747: 5737.26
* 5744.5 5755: 5745.19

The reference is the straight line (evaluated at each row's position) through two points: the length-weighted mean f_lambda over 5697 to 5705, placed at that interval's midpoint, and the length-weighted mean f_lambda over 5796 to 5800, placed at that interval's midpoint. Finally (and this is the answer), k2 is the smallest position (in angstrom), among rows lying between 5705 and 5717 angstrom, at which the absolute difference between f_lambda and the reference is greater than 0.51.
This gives 5710.90 angstrom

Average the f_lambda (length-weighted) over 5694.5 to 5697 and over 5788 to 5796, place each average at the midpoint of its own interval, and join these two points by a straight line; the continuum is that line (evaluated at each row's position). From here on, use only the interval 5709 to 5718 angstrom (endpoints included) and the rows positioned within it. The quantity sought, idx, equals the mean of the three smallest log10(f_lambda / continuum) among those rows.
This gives 0.005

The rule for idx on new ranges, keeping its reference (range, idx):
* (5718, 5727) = 0.020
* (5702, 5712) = -0.019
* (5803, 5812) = -0.025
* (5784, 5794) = -0.020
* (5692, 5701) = -0.017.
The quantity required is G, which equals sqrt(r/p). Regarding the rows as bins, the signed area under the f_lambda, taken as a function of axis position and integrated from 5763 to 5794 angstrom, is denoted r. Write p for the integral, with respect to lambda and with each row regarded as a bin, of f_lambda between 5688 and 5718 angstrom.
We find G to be 1.01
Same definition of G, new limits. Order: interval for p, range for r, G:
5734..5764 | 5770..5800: 0.98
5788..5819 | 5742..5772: 1.00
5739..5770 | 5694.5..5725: 0.99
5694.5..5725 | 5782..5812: 0.98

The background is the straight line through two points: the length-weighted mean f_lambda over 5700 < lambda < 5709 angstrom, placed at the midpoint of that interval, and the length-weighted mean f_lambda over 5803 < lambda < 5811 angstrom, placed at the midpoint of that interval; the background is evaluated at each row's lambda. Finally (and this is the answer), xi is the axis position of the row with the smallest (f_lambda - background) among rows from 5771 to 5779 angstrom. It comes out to 5778.35 angstrom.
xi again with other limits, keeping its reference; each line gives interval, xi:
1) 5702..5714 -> 5703.01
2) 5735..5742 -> 5739.90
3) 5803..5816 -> 5809.04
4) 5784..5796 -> 5785.01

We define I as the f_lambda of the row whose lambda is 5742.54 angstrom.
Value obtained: 12.4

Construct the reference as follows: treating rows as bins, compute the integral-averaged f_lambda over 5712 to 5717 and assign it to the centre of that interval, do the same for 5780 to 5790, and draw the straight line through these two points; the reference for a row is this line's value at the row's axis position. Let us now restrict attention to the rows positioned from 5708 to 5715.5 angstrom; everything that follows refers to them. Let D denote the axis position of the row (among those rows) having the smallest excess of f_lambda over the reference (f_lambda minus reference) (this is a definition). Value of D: 5708.27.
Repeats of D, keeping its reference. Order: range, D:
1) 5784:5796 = 5785.01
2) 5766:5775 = 5774.36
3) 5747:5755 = 5750.48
